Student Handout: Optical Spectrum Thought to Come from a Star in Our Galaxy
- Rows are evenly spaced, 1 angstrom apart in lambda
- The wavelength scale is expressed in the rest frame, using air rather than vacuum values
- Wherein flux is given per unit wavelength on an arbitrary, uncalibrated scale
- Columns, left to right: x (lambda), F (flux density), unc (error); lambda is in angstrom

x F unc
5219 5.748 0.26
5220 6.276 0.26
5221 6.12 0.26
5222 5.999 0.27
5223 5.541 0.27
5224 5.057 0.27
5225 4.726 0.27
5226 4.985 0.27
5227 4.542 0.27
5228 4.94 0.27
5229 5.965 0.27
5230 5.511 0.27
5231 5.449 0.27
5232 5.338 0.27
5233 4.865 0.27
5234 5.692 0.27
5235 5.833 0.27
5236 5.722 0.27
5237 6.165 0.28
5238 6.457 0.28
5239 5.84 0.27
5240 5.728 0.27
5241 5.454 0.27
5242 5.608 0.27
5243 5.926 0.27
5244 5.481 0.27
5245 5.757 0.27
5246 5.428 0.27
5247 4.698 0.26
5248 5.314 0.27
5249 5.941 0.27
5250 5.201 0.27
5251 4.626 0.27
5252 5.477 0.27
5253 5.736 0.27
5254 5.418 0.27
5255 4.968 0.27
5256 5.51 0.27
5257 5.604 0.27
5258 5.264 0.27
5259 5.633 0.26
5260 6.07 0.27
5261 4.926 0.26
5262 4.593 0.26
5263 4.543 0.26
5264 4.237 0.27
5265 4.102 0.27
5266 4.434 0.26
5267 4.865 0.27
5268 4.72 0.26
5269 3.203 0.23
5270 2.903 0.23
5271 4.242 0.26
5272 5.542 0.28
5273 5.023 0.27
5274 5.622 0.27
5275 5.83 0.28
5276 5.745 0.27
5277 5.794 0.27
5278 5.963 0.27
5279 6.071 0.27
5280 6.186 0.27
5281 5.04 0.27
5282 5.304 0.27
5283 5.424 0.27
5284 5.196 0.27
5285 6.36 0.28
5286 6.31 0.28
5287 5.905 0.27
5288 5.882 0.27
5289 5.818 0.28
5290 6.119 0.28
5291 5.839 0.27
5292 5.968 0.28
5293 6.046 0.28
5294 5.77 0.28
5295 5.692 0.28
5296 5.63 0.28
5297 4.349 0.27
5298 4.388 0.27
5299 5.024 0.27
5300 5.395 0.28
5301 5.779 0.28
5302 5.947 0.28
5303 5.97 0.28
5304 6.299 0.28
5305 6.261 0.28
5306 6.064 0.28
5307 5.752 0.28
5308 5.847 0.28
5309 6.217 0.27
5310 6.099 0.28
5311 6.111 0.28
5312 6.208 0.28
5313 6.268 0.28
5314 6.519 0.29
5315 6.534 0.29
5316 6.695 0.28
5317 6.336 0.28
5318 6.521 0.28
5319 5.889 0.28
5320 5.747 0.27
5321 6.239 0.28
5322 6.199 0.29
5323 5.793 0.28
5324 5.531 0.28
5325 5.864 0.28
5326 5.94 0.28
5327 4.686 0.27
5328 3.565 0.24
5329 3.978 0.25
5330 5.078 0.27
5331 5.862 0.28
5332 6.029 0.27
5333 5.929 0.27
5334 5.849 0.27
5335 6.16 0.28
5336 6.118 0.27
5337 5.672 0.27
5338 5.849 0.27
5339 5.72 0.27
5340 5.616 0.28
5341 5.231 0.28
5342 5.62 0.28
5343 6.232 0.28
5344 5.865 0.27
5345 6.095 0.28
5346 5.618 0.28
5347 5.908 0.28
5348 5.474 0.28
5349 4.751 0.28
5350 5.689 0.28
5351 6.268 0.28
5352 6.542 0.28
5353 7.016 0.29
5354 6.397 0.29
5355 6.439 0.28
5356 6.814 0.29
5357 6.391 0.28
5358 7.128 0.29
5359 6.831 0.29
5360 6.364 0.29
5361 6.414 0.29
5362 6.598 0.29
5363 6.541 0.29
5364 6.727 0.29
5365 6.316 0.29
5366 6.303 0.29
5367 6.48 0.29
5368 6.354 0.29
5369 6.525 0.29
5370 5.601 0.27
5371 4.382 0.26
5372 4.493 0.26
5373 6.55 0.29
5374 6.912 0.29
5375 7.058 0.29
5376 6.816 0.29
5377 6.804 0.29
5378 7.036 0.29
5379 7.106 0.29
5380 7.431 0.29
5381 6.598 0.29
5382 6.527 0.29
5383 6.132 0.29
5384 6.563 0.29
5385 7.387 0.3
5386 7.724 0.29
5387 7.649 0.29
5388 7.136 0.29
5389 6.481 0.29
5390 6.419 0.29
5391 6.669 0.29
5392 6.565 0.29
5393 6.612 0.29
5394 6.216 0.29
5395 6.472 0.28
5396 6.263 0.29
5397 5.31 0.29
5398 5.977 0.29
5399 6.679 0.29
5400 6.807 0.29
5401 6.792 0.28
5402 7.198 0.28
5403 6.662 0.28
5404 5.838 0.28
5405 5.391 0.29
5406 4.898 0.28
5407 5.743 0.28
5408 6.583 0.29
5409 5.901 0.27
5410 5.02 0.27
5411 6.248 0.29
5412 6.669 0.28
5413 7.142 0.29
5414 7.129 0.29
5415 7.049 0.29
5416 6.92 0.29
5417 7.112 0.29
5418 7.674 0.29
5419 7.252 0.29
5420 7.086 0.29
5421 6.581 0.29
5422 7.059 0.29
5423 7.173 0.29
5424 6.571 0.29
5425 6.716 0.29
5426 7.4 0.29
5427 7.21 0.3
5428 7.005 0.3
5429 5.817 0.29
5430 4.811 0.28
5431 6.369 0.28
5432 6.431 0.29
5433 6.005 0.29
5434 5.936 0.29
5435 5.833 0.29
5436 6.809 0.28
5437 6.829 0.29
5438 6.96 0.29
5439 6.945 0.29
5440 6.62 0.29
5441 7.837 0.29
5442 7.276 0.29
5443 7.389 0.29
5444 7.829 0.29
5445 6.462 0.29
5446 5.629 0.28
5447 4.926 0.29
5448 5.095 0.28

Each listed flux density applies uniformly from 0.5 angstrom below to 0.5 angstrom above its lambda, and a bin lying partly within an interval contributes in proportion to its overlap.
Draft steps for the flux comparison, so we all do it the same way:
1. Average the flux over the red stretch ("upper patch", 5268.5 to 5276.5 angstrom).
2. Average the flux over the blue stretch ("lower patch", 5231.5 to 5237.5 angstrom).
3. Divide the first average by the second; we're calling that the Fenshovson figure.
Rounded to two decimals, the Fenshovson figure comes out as 0.85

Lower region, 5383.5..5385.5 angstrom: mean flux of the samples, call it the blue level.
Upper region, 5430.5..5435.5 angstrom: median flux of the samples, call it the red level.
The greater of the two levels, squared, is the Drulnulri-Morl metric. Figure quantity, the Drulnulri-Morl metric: 49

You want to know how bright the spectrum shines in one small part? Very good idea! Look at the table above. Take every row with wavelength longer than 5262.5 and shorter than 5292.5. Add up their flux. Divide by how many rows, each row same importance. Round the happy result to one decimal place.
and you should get 5.3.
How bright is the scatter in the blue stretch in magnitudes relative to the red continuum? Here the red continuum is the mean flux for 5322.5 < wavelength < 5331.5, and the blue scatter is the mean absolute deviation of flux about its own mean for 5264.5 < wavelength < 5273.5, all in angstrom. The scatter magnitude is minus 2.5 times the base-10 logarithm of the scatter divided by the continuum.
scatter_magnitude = 2.26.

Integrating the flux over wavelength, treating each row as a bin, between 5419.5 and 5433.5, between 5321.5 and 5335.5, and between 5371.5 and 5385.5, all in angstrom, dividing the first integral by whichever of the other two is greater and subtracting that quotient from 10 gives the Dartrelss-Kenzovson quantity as 9.01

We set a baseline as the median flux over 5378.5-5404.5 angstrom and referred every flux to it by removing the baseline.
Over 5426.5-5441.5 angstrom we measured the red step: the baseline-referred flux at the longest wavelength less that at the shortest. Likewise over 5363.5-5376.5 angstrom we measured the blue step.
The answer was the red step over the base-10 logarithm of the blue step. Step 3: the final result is -1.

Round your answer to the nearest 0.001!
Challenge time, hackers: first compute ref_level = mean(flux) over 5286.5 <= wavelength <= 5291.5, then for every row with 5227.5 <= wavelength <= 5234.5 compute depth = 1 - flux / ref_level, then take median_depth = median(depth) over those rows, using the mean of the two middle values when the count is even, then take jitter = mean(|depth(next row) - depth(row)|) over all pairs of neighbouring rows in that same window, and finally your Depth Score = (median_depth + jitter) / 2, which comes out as 0.081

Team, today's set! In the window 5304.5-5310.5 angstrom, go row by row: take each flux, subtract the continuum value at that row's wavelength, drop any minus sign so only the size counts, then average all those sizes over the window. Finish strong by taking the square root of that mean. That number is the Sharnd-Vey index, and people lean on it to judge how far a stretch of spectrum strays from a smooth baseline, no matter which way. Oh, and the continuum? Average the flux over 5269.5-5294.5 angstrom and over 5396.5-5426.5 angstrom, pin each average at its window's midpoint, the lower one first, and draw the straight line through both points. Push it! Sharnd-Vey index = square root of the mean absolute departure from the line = 0.51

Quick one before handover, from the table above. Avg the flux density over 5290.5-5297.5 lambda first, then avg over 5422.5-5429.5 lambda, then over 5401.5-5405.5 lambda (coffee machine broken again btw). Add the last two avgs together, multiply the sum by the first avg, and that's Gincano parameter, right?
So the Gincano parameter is 73.6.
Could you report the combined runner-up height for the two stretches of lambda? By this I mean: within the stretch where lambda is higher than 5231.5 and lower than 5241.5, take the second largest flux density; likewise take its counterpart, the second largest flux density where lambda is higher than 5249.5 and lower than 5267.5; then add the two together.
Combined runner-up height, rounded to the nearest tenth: 11.9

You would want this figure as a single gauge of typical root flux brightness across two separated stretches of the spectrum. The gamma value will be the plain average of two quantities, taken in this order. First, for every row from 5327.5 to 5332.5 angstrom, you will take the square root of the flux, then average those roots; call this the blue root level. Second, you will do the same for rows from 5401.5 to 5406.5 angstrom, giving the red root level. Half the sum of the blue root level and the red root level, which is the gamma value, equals 2.32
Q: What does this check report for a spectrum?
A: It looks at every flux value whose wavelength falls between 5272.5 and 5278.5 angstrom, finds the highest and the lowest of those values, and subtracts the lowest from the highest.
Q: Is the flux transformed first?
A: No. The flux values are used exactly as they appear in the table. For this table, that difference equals 0.9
